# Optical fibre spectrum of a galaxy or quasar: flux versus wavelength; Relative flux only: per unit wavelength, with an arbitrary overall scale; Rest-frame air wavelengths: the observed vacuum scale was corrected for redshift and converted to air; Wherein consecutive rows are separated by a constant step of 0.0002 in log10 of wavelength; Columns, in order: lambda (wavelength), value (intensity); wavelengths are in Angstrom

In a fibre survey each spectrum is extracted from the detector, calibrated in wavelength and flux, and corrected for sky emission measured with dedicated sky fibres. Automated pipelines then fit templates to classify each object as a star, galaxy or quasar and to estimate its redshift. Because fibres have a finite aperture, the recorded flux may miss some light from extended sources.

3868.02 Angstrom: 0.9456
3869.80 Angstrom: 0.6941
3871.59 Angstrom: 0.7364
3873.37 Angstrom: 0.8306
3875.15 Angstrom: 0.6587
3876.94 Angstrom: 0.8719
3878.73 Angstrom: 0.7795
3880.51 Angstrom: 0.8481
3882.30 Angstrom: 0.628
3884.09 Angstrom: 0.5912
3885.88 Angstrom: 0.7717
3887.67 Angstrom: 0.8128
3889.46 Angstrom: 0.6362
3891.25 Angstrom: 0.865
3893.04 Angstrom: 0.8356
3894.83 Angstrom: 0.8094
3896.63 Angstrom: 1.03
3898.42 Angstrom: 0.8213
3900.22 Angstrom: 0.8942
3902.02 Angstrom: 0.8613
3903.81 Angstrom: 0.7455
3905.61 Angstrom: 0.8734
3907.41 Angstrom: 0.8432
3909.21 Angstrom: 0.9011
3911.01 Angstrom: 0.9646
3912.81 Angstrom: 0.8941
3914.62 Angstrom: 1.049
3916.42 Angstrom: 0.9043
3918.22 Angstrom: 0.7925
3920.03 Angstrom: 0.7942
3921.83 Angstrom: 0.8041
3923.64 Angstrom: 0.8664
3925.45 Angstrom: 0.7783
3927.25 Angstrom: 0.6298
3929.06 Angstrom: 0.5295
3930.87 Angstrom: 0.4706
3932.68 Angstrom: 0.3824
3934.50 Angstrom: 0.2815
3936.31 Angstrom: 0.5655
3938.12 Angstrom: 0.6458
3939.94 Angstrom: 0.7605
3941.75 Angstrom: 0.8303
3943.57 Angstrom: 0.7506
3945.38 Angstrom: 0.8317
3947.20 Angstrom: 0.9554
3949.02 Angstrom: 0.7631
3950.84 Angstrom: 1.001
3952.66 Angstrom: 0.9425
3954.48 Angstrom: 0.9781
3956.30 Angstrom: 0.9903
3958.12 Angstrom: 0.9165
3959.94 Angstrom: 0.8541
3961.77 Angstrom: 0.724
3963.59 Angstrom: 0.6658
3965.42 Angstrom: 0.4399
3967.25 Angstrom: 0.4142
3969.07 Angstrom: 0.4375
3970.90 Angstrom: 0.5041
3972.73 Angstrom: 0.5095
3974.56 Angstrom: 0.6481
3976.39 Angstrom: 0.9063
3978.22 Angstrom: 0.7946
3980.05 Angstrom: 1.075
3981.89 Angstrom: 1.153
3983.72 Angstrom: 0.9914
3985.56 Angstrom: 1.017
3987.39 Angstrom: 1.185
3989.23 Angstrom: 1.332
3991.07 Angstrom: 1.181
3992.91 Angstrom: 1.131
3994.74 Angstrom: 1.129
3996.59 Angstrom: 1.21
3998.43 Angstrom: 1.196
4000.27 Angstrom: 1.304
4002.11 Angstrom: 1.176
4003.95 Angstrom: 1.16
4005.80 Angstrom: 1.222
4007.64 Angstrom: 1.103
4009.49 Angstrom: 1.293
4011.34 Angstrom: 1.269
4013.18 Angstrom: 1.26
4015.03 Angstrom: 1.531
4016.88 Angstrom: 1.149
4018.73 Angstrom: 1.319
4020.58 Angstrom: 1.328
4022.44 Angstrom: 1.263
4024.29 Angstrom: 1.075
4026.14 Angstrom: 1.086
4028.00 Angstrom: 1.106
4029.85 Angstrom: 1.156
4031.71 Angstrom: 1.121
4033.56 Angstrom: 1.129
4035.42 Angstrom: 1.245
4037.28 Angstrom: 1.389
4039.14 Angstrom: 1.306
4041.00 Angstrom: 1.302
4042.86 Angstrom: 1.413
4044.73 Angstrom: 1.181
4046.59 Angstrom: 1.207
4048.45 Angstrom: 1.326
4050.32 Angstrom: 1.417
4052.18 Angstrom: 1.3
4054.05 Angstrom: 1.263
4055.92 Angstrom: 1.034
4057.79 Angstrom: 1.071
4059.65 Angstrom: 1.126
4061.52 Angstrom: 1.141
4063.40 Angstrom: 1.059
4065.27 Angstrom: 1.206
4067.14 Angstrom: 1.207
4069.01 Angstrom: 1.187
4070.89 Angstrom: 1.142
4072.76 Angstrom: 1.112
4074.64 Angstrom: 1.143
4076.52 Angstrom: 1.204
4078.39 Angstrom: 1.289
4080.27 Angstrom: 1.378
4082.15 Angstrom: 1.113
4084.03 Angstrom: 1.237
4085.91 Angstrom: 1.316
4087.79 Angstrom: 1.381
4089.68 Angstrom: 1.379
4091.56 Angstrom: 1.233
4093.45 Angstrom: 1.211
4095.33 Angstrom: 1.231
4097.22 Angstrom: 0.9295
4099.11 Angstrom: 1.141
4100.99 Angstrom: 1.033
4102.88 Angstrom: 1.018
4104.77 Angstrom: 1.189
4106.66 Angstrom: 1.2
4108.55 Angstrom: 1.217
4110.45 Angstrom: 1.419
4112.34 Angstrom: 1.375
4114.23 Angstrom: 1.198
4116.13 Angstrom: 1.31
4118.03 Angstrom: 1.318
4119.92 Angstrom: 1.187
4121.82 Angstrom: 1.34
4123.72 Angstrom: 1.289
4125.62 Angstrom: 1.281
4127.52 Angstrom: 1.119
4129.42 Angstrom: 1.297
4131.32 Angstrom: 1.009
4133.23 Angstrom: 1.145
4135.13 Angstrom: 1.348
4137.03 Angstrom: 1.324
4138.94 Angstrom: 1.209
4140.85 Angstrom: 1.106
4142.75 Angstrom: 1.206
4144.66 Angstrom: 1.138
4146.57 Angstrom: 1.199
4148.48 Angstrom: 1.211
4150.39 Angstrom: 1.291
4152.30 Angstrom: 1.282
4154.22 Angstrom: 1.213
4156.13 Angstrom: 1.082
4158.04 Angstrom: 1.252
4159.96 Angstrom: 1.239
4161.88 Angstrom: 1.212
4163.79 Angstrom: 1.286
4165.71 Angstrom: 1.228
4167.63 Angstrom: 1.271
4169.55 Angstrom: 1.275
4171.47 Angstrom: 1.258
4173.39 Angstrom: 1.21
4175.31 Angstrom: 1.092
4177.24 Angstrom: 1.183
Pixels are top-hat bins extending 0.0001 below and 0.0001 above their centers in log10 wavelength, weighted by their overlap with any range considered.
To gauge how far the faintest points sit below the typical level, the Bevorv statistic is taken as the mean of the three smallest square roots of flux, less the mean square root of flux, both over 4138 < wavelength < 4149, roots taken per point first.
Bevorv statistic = -0.014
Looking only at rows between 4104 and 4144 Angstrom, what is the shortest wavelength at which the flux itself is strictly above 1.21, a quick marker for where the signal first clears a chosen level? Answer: 4108.55 Angstrom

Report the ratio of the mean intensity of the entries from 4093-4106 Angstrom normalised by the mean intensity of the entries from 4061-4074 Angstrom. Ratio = 0.96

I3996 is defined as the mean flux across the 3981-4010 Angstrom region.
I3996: 1.17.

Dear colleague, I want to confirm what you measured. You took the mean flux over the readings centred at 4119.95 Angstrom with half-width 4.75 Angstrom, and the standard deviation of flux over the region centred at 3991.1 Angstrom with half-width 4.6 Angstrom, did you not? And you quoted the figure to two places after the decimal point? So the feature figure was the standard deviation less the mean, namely -1.21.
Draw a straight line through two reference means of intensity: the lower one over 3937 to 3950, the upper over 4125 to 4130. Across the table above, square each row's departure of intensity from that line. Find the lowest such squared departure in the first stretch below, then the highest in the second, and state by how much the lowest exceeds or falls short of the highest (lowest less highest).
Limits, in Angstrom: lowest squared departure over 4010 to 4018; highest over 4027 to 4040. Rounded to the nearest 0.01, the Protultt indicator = -0.11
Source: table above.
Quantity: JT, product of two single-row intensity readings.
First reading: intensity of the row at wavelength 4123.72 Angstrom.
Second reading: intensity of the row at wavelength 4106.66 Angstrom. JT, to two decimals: 1.55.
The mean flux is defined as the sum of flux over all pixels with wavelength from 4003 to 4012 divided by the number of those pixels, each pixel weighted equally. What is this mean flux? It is 1.21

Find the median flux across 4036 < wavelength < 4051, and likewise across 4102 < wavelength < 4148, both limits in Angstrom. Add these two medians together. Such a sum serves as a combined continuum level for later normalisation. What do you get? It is 2.52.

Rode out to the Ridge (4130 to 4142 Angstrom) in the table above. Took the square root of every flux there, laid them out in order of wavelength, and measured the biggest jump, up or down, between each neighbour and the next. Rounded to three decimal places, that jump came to 0.091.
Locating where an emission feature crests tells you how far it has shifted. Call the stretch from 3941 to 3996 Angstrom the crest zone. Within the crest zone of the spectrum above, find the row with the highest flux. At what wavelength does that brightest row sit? 3989.23 Angstrom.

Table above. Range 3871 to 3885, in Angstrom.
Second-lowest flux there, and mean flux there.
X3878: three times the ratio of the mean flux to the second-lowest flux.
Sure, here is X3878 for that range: 3.55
